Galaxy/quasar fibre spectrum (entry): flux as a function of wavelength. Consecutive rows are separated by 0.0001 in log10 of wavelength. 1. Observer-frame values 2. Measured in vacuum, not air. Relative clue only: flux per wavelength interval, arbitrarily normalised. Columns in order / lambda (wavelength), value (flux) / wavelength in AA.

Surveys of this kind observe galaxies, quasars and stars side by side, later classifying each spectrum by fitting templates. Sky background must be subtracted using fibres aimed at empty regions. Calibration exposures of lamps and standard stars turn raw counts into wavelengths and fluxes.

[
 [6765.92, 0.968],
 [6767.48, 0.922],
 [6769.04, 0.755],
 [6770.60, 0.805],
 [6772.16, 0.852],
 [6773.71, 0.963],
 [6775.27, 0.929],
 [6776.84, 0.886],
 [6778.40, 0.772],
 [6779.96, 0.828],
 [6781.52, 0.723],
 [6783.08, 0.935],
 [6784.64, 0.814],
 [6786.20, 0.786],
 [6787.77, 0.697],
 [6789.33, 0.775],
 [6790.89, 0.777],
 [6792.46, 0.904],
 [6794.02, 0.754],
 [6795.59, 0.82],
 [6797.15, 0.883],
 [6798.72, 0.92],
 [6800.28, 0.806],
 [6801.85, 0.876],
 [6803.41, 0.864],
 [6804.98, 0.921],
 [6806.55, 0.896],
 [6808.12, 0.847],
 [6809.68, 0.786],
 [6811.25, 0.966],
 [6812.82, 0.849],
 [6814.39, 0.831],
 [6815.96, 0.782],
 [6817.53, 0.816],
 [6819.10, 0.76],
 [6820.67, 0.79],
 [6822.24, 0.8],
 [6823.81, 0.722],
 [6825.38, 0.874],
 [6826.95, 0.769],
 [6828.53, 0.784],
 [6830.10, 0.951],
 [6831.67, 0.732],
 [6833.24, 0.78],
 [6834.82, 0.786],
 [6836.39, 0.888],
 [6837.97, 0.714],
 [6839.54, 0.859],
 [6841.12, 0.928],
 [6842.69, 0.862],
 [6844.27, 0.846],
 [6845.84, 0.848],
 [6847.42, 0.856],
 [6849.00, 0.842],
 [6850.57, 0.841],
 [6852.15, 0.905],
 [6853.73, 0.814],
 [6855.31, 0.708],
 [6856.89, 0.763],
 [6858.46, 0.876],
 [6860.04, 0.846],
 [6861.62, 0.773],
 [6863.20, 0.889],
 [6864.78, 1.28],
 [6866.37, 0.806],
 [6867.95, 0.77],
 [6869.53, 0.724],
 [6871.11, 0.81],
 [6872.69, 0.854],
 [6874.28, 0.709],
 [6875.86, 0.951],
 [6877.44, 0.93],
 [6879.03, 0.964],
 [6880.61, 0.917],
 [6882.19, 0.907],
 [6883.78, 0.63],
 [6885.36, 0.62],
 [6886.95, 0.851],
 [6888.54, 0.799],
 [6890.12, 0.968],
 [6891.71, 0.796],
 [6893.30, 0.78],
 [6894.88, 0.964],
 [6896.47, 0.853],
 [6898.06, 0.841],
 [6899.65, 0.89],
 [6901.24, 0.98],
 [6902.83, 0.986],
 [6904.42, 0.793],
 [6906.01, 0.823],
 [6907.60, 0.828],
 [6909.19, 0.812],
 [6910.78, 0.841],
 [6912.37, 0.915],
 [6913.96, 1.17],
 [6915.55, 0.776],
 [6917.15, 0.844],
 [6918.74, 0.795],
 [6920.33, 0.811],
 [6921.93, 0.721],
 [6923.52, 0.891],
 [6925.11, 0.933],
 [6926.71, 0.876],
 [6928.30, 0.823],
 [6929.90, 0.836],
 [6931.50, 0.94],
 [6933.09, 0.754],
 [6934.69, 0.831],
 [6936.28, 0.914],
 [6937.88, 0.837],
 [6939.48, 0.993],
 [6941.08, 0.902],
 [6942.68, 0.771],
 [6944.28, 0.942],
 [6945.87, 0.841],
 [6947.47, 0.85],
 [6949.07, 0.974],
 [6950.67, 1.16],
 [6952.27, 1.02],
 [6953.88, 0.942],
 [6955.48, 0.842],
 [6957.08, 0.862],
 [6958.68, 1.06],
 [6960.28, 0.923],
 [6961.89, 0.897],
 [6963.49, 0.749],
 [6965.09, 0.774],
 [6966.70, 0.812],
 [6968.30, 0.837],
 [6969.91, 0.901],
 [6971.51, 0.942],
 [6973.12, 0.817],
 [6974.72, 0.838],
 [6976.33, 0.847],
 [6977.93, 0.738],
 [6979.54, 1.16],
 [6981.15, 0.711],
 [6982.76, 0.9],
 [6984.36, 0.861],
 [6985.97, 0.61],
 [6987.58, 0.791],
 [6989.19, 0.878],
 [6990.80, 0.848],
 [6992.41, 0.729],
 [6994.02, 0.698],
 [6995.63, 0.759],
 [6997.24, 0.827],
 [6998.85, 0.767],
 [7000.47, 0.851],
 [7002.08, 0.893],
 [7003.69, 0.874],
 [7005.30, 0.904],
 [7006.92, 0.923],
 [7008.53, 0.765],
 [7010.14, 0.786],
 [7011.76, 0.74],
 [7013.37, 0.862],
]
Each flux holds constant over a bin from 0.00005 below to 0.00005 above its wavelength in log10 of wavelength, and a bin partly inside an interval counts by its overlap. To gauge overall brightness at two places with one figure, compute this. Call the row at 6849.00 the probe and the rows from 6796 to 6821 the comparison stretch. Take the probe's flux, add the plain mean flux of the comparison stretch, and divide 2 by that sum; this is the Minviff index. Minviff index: 1.18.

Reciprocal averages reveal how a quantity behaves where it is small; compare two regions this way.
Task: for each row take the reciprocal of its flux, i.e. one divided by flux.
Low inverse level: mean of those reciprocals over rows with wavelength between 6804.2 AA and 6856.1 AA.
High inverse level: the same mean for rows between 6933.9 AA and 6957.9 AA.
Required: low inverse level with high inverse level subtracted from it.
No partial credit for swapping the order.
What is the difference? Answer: 0.11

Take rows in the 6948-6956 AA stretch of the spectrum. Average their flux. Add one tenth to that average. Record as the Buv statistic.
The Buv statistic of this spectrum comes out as 1.09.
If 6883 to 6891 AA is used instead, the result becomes 0.87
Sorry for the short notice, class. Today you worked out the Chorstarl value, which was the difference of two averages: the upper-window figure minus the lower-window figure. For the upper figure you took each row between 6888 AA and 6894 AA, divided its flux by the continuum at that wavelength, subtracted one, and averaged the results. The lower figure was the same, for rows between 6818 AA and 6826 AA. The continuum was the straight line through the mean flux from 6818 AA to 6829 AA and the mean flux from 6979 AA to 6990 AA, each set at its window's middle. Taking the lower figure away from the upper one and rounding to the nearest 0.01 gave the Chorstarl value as 0.03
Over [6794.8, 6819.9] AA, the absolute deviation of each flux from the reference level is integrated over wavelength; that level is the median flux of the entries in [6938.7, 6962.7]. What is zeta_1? 1.9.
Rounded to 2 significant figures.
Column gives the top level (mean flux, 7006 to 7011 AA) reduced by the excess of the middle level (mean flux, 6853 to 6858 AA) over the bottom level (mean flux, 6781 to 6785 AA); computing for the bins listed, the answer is 0.89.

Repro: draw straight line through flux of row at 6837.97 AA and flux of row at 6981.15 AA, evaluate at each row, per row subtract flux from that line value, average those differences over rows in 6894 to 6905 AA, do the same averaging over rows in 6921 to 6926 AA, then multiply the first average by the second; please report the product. 0.026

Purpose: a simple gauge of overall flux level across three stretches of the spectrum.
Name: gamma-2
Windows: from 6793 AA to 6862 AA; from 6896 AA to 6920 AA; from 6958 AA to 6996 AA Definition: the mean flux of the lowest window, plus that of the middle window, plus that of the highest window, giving 2.54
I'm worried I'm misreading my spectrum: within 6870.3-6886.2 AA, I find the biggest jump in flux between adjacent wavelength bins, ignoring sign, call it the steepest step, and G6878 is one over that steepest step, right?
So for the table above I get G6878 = 4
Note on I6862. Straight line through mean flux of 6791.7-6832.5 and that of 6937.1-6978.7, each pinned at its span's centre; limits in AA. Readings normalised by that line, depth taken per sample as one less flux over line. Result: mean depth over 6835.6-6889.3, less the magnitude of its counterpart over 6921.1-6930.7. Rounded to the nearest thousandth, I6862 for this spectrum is -0.019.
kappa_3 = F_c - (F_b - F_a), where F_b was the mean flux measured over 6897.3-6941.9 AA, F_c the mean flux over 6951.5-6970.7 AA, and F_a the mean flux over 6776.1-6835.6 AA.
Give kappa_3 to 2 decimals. 0.84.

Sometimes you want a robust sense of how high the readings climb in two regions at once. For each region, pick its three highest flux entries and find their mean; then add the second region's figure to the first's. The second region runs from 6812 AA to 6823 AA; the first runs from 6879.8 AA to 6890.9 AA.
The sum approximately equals 1.76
